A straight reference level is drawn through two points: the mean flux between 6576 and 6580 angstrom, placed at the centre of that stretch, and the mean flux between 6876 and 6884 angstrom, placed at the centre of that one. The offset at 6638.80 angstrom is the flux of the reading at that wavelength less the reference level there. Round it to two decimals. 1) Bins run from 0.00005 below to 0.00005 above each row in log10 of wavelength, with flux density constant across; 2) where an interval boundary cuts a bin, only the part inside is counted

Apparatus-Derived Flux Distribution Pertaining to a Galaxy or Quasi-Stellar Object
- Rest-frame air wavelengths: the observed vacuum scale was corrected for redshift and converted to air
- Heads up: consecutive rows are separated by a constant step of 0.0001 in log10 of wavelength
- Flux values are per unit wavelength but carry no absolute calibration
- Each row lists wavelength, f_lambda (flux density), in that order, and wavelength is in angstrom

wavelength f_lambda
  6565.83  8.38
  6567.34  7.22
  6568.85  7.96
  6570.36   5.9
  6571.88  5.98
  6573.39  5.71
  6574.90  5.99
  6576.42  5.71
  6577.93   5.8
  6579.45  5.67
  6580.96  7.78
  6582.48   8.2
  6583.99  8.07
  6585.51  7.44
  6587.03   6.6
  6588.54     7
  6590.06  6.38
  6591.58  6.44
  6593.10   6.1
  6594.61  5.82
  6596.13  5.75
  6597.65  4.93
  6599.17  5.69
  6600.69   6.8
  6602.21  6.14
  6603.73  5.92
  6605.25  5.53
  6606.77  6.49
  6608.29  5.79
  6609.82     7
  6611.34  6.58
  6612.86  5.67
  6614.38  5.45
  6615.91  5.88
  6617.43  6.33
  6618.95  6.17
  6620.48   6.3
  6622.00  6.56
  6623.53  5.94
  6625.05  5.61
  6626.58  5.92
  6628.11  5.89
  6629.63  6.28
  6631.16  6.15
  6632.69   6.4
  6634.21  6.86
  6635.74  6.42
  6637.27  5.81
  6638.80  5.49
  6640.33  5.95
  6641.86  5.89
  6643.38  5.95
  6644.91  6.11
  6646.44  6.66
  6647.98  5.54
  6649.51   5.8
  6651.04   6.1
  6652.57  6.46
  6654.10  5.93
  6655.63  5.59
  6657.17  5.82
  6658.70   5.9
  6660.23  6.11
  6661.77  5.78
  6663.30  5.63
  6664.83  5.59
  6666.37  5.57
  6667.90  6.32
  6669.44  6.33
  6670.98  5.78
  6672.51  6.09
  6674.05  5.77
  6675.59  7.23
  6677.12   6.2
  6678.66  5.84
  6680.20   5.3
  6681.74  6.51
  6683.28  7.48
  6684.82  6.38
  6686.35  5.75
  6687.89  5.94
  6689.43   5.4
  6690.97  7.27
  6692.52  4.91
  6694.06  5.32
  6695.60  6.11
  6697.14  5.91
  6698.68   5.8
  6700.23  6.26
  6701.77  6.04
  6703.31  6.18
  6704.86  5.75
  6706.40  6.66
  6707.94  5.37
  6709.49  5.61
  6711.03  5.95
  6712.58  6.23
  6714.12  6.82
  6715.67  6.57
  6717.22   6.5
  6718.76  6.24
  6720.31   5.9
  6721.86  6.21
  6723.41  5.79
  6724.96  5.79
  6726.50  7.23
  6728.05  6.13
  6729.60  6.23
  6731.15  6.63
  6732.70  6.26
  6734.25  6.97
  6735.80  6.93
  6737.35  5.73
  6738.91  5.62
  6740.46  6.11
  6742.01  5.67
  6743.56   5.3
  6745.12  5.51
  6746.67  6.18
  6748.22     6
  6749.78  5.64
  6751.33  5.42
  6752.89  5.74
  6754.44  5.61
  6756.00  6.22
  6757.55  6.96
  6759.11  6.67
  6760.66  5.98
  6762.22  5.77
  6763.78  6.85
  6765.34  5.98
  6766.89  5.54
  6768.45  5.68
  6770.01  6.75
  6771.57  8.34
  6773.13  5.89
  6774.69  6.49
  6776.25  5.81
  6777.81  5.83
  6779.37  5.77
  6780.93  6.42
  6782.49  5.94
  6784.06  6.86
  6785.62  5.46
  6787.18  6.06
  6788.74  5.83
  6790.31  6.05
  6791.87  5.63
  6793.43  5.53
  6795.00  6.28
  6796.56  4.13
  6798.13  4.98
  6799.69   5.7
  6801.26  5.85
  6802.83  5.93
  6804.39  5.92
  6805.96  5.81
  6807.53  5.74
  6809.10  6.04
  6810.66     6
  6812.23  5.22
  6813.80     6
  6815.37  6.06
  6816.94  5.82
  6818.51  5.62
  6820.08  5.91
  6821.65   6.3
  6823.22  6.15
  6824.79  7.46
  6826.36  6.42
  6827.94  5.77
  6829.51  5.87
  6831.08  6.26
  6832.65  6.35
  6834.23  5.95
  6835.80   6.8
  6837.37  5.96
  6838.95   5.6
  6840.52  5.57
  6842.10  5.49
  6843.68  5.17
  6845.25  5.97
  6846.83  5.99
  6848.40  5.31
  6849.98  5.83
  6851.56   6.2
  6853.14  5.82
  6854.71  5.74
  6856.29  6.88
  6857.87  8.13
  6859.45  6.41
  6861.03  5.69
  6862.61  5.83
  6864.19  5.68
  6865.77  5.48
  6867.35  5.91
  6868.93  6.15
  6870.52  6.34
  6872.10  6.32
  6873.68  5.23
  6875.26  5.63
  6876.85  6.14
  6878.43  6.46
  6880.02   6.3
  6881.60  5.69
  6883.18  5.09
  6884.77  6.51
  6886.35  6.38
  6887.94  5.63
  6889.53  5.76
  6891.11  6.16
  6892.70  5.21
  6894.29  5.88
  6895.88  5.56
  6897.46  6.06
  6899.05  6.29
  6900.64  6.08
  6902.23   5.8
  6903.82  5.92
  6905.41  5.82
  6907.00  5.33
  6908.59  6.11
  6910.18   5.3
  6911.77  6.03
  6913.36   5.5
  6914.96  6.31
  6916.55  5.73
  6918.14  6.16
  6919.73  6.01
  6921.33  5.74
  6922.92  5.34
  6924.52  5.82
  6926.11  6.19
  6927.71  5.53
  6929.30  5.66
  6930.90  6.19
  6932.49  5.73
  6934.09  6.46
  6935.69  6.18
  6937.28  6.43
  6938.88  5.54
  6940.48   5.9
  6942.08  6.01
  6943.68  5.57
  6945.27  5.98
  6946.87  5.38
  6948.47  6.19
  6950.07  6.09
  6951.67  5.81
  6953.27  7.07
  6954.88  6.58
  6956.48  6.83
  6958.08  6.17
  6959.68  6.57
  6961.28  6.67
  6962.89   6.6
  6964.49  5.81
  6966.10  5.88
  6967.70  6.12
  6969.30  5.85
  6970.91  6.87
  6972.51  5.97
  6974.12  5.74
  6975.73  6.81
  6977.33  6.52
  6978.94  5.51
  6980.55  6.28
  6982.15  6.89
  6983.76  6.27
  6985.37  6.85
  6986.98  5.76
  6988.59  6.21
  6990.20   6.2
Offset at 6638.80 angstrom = -0.28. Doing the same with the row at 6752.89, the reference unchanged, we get -0.11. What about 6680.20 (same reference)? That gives -0.50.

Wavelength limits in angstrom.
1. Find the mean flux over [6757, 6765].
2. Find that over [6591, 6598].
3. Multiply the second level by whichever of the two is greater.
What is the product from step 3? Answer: 37.4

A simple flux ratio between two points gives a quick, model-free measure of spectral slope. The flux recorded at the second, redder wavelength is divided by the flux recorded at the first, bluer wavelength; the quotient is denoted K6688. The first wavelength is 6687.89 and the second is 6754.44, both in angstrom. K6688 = 0.94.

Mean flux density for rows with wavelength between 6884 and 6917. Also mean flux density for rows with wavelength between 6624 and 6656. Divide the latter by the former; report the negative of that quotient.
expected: -1.03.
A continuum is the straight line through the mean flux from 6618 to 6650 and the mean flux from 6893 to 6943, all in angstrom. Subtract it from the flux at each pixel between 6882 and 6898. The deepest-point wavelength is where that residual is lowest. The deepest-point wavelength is 6883.18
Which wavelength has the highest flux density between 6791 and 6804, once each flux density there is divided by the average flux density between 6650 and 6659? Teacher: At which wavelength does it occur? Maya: 6795.00 angstrom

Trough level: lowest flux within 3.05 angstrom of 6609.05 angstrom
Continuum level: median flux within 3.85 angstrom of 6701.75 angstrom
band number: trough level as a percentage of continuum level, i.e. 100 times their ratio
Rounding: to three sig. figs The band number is 95.9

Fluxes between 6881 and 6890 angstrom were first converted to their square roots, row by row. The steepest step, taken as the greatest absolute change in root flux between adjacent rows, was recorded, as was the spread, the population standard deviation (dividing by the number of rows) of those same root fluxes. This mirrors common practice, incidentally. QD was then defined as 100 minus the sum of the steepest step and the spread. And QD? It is 99.6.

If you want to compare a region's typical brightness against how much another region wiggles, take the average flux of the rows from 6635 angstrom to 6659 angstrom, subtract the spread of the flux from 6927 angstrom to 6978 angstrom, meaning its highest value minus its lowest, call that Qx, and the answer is 4.3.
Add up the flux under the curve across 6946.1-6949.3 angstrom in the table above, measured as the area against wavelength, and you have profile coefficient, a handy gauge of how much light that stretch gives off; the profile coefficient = 18.5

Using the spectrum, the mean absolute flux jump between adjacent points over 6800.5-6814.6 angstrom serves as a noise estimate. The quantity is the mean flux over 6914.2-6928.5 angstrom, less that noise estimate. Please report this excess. 5.6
